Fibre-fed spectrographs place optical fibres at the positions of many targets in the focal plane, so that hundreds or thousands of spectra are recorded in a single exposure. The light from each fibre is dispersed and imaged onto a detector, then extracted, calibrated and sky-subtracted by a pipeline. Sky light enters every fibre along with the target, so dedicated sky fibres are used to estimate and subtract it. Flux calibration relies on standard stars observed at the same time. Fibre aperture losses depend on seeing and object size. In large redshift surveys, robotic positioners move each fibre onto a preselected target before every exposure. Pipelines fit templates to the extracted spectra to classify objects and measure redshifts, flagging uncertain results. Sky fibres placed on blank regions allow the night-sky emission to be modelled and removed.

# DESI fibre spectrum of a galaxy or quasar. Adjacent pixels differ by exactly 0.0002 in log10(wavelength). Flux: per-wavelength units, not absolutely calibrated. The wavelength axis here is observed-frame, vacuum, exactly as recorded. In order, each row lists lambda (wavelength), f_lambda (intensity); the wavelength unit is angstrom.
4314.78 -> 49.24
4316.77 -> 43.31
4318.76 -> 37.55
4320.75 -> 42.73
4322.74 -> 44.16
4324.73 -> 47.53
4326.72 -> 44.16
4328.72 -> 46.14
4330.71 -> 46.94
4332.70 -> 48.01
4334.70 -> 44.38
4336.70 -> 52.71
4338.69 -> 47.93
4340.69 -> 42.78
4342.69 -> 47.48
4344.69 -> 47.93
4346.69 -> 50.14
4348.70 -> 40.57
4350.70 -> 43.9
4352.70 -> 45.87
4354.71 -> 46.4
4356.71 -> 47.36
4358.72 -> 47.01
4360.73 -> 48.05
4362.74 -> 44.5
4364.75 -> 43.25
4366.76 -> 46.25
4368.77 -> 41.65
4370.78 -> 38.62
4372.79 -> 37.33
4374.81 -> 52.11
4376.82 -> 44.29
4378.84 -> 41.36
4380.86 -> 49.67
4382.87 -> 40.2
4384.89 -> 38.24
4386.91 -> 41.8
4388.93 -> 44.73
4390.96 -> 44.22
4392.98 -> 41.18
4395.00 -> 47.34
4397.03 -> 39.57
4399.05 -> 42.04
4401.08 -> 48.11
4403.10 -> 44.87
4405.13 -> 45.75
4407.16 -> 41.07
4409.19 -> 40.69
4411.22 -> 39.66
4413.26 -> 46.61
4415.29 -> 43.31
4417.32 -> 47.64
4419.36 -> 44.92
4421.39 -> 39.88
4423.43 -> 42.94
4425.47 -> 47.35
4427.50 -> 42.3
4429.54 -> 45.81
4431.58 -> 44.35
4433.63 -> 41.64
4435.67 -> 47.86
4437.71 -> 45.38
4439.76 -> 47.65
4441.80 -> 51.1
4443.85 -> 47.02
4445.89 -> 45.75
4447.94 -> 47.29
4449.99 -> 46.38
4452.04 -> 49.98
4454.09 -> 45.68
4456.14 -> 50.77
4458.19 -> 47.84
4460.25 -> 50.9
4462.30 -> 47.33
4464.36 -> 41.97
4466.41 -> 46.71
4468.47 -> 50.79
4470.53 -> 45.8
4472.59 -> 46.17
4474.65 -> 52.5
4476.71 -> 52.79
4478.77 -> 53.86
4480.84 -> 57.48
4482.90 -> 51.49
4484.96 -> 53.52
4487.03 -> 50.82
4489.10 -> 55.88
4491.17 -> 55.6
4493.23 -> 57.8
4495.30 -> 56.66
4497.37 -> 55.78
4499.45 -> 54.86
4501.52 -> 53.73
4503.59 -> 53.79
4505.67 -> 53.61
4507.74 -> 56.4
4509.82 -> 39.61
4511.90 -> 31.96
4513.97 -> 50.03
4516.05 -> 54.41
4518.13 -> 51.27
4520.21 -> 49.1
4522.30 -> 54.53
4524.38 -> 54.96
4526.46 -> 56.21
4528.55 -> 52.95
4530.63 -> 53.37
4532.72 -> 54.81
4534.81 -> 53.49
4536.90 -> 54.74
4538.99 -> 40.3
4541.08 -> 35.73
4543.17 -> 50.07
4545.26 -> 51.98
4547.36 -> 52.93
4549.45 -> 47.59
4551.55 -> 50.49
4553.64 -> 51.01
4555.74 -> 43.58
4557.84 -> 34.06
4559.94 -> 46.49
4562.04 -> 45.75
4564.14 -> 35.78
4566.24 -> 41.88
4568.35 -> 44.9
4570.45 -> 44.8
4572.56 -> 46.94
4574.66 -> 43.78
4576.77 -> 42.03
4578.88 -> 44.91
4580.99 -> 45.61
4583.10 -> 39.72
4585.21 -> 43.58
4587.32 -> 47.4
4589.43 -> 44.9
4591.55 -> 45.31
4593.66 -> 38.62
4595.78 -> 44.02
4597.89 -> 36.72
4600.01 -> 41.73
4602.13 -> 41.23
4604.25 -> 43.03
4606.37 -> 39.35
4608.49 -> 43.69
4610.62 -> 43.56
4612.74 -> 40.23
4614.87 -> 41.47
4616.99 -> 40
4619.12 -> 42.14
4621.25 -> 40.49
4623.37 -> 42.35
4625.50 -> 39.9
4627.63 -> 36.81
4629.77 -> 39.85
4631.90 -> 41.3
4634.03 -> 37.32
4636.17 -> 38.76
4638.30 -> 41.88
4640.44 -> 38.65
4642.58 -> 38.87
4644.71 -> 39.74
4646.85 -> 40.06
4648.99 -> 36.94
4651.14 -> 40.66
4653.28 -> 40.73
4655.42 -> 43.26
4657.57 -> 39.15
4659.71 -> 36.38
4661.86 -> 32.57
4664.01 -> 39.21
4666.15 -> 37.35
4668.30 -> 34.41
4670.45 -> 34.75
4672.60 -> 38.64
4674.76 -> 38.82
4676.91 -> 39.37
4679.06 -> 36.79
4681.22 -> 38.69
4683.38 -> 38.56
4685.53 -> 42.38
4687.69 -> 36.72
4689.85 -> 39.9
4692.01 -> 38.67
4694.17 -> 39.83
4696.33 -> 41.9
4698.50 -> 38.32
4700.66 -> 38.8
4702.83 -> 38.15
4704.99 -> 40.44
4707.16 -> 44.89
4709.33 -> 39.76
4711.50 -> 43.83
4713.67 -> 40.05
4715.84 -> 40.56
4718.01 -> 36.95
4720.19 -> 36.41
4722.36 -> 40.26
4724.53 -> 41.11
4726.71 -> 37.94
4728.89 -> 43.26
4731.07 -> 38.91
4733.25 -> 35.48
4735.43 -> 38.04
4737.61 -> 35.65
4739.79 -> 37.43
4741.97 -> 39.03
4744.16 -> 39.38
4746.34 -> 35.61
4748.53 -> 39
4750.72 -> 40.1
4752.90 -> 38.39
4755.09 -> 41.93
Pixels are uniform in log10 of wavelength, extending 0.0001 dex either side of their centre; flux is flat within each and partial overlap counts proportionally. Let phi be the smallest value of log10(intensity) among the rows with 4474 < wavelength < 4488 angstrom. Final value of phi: 1.71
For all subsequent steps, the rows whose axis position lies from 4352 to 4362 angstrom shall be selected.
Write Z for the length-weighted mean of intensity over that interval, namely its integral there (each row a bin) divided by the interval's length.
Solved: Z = 47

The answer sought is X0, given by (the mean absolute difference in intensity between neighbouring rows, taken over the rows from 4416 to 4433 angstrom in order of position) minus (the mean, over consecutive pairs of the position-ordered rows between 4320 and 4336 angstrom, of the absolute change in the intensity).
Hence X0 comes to 1.4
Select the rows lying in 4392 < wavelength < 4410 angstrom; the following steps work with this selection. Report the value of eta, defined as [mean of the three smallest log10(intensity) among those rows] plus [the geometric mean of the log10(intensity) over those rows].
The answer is 3.24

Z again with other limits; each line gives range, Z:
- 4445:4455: 47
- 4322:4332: 46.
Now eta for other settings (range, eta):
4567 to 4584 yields 3.26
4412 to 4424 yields 3.27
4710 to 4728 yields 3.17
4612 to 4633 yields 3.20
